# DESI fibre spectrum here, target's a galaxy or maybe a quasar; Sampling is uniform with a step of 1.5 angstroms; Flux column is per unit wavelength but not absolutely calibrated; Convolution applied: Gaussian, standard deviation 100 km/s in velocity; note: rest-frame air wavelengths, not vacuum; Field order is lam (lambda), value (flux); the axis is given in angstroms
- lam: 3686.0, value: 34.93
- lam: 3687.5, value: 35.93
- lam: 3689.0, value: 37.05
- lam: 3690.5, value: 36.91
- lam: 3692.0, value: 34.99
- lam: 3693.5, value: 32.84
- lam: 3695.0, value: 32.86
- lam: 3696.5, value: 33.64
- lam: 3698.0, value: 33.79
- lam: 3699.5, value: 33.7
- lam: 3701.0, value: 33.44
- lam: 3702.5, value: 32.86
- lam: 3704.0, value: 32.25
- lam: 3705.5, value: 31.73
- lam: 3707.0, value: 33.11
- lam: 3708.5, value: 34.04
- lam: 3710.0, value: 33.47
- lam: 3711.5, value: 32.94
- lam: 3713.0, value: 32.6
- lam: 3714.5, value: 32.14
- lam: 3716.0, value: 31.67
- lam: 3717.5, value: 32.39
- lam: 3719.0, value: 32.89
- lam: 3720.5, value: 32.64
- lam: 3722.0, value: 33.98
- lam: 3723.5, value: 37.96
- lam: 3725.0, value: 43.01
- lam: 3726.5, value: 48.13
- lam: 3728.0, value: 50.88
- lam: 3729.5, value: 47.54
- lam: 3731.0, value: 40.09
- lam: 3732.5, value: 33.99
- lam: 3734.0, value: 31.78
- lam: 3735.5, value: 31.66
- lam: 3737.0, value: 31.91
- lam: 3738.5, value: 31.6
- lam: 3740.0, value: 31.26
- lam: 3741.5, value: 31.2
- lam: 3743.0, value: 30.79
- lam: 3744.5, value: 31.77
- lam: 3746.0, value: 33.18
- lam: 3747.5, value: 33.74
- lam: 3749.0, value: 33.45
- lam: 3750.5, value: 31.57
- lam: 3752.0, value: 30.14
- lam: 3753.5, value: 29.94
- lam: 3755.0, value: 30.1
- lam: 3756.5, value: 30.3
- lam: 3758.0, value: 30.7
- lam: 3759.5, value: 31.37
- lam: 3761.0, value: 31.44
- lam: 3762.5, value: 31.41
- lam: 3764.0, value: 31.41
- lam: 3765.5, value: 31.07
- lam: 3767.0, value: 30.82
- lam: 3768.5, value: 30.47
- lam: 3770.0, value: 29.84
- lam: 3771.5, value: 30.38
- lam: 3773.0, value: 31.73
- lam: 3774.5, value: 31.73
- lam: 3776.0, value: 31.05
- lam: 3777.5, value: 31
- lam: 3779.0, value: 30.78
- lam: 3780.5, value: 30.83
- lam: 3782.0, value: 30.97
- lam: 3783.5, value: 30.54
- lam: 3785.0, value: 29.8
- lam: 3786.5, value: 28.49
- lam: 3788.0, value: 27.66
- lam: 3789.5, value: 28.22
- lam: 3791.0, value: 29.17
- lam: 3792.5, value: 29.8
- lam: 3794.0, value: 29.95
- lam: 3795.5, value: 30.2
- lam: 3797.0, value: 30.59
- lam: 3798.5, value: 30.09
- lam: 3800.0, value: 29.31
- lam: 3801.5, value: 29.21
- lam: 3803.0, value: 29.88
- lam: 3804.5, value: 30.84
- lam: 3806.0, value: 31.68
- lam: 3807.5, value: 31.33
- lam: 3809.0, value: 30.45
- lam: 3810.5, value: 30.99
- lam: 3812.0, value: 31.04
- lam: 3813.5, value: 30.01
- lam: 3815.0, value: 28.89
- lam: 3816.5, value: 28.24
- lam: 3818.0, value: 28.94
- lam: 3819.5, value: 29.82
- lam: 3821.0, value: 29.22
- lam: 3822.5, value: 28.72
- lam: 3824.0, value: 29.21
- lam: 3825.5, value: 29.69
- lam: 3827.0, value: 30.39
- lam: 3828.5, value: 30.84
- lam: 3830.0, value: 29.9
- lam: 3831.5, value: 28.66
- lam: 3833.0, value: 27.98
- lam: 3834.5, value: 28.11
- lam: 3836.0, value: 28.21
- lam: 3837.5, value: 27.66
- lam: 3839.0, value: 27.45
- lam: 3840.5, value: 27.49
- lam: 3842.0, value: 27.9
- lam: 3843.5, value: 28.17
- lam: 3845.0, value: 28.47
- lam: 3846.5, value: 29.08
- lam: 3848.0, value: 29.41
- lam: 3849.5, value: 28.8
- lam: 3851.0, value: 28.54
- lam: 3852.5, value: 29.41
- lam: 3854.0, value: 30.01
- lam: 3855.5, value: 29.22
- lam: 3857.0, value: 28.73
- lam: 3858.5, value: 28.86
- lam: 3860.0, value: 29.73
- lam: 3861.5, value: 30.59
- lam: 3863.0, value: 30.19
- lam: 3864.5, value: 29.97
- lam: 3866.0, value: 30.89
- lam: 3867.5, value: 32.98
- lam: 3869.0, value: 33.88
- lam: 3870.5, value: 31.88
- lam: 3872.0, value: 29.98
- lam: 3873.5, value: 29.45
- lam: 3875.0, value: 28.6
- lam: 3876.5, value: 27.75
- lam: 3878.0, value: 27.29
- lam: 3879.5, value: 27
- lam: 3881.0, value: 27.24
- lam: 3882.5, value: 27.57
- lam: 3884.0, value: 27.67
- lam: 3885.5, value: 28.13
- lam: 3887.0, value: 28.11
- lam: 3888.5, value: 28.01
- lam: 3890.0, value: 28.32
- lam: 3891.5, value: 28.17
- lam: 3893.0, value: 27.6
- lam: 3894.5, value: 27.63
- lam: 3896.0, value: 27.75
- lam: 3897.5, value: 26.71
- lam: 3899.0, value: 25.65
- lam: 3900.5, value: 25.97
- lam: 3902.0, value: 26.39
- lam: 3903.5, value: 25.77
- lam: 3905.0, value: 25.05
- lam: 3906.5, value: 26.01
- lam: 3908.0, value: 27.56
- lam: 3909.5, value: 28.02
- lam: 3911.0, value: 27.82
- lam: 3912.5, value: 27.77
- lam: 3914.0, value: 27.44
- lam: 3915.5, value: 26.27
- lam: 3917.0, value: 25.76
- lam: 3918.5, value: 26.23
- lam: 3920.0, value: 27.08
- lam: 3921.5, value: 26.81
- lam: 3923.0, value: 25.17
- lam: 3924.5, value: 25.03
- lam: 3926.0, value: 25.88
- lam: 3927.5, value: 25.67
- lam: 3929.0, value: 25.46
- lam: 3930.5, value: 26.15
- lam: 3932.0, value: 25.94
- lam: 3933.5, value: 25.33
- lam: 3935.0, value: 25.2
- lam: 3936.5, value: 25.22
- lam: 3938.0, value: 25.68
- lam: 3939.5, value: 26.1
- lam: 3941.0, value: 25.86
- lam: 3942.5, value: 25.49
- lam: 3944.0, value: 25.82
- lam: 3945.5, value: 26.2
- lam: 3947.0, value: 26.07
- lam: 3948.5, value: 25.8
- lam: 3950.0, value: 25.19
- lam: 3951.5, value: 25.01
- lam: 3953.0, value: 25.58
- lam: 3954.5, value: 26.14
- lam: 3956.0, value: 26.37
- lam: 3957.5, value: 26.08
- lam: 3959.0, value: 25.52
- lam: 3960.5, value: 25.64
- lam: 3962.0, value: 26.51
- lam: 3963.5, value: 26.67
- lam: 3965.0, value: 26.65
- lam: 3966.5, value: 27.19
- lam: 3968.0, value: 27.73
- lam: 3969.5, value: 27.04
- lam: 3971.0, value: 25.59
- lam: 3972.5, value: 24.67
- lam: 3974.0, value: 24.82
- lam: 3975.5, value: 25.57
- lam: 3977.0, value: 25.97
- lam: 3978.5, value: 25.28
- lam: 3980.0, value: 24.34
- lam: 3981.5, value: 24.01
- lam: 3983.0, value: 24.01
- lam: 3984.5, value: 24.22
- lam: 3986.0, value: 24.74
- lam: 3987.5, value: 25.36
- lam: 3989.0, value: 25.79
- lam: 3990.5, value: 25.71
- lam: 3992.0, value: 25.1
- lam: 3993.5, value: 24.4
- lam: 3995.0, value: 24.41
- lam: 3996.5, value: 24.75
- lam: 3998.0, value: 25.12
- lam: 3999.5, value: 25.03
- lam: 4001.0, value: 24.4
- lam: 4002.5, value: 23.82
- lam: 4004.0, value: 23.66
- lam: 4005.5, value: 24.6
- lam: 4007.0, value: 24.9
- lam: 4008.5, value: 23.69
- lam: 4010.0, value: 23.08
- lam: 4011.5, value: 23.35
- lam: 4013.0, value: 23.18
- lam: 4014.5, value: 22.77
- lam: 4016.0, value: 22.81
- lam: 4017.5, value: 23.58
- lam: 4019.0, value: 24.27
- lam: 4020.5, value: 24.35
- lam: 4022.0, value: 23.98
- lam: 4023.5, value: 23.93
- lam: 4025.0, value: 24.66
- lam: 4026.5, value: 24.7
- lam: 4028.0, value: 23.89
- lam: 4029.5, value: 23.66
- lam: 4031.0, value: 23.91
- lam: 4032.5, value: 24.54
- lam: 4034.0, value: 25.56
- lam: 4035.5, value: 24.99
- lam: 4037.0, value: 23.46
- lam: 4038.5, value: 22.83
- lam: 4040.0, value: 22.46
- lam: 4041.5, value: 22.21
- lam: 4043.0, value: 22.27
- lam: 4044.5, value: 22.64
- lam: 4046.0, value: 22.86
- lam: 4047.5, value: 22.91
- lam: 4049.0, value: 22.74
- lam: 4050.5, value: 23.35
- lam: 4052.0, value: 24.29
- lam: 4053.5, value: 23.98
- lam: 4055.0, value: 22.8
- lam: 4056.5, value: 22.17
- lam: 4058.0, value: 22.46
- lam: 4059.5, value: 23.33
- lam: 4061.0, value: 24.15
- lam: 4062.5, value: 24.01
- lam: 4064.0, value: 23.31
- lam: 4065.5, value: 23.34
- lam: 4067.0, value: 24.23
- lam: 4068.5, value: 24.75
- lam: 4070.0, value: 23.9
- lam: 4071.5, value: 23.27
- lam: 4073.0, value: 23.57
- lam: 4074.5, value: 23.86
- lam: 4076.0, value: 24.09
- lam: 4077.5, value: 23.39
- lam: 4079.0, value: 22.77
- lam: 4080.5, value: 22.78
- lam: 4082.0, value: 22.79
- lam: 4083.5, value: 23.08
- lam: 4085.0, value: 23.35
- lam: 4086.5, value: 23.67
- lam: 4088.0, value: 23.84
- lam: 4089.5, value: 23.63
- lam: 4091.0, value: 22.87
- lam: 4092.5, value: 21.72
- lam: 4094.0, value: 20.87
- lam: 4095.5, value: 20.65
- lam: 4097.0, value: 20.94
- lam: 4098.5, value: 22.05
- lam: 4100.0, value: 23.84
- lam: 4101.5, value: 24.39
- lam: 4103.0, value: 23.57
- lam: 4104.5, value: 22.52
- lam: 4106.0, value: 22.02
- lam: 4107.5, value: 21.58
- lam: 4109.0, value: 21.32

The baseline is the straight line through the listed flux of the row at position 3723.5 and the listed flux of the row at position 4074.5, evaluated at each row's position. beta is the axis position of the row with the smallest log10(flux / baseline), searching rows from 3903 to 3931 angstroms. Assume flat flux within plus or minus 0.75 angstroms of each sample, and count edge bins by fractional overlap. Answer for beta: 3905.0 angstroms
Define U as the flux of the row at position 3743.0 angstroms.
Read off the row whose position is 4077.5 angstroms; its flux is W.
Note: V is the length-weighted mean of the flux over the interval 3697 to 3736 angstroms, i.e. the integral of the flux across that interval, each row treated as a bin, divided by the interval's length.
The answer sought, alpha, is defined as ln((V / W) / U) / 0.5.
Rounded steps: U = 30.79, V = 35.6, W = 23.39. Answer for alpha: -6.02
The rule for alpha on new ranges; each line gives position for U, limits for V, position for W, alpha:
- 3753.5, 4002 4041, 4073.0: -6.77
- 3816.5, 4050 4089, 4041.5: -6.57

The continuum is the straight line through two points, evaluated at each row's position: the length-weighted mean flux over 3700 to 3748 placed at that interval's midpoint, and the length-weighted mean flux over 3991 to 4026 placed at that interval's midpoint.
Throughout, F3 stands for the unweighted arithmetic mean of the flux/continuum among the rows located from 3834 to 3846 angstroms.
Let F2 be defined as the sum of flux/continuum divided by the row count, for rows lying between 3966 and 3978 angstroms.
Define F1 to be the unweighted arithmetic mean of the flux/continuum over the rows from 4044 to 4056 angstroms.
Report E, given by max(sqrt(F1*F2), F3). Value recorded 1.026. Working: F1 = 1.03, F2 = 1.02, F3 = 0.92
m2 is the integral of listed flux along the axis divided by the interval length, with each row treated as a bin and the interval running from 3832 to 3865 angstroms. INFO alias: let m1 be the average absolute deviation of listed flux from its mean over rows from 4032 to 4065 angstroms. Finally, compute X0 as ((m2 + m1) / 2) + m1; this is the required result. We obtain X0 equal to 15.5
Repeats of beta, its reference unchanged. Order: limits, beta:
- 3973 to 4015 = 4014.5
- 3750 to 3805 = 3788.0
